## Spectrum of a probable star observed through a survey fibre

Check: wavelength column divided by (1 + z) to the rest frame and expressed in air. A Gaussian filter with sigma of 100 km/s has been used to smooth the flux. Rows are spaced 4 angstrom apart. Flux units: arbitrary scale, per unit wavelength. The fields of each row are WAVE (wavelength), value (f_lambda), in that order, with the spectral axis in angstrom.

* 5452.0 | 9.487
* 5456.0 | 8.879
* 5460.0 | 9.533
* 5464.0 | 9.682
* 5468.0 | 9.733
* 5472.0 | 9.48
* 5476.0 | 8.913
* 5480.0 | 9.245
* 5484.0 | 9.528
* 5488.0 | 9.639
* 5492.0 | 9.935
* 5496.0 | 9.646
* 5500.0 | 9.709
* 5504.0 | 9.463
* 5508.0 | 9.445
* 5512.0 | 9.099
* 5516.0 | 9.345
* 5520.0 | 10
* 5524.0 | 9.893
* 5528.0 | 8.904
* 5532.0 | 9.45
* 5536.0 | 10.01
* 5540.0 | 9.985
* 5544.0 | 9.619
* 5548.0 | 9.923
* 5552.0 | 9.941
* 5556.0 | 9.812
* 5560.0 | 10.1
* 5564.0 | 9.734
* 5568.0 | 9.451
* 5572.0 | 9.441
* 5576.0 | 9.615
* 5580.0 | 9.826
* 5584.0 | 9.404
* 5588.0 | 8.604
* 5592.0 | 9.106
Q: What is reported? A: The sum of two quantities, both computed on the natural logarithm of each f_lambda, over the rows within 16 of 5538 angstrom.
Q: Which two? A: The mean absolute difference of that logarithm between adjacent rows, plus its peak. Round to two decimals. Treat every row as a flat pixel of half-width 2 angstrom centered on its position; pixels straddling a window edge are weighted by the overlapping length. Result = 2.35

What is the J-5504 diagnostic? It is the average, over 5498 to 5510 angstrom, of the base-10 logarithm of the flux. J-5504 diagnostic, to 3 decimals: 0.979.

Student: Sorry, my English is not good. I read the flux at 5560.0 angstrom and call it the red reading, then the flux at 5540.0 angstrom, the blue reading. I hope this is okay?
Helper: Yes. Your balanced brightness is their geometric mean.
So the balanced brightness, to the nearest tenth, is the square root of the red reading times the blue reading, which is 10.0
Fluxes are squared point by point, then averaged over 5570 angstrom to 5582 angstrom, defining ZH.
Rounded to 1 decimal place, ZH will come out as 92.7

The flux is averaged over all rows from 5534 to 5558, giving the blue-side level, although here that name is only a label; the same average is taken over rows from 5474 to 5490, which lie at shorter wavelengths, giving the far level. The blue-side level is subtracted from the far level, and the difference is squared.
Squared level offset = 0.30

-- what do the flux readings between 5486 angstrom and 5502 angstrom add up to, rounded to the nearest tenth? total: 38.9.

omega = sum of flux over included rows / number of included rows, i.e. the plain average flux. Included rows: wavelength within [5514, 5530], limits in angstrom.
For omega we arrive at 9.54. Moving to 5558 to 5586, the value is 9.65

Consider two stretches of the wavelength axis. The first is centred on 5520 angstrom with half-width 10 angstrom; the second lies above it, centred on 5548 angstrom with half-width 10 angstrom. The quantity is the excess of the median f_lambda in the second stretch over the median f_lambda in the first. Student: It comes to 0.58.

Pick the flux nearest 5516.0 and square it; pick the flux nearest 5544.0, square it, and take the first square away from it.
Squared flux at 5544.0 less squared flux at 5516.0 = 5.2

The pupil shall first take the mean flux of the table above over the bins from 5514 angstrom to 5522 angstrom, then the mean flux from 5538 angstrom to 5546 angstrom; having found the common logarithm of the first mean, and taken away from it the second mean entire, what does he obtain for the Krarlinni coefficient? -8.82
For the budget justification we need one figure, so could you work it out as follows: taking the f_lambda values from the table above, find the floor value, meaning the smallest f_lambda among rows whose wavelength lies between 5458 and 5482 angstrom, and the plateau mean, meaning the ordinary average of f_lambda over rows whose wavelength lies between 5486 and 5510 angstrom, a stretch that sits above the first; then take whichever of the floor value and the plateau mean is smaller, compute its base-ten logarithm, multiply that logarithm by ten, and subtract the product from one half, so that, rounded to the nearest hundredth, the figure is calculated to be -9.00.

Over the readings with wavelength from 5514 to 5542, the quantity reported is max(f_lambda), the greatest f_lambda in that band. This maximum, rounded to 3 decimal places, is 10.010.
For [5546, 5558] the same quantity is 9.941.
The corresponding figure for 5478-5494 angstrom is 9.935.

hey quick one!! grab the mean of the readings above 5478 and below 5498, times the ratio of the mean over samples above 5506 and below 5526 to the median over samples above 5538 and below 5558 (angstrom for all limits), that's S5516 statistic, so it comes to 9.24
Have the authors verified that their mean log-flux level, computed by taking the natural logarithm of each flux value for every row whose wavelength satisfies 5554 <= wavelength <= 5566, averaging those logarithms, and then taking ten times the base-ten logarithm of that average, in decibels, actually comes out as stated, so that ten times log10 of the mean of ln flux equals 3.60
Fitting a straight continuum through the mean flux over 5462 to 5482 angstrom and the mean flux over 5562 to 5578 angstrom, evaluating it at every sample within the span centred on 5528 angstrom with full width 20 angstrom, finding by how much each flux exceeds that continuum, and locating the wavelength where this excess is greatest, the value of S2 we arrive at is 5520.0 angstrom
